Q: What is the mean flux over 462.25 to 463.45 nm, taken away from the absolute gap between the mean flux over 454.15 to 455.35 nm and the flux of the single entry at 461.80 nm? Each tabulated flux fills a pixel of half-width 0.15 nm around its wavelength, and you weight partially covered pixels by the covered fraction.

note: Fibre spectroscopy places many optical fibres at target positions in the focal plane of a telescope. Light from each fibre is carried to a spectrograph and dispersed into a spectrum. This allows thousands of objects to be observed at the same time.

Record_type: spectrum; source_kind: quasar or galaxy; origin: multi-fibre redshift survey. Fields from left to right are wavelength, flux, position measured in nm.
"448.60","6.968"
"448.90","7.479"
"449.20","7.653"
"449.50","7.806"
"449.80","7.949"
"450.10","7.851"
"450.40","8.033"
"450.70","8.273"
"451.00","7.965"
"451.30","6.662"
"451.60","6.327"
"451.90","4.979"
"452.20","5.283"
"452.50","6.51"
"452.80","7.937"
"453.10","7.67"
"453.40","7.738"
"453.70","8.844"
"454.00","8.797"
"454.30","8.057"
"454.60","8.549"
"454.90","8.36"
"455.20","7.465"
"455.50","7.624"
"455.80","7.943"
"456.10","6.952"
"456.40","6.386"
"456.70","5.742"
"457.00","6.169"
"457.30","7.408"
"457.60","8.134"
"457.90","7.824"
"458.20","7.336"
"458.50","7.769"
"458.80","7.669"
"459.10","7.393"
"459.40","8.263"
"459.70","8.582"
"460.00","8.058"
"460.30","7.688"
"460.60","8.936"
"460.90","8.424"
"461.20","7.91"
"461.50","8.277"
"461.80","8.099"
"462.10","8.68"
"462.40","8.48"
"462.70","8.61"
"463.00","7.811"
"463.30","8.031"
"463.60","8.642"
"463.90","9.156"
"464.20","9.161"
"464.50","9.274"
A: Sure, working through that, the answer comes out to -8.2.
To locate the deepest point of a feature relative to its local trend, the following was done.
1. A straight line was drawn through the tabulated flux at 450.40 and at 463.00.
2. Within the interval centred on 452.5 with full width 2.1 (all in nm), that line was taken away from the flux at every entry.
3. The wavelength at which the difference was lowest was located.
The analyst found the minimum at 451.90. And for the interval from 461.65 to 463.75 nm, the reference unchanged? 463.00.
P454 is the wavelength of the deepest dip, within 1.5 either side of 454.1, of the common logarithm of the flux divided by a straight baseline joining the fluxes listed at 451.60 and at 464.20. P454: 455.20 nm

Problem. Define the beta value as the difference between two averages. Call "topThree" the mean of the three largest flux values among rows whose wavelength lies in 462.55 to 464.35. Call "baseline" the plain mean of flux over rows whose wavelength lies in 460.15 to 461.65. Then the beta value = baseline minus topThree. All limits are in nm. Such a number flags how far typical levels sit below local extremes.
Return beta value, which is -0.74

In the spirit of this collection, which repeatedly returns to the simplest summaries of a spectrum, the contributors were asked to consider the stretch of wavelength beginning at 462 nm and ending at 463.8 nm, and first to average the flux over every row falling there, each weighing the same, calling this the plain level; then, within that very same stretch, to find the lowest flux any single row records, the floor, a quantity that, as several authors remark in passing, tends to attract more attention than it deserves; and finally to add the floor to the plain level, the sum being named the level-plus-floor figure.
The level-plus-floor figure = 16.2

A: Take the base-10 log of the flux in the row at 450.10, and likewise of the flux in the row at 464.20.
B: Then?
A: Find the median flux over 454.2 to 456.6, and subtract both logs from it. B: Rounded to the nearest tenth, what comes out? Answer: 5.9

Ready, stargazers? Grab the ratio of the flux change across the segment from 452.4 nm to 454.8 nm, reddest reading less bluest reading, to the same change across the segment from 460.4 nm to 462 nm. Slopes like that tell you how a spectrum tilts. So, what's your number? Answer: -2.4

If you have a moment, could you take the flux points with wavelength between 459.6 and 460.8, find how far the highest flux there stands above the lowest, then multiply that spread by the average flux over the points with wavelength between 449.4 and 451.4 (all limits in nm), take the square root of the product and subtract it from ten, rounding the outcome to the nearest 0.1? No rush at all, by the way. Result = 6.9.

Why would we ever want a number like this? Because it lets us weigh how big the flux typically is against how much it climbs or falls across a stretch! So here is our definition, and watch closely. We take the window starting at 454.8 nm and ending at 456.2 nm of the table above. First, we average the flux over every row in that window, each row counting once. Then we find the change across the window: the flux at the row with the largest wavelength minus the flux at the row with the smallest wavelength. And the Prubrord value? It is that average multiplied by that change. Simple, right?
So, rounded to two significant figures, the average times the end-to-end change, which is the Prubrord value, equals -11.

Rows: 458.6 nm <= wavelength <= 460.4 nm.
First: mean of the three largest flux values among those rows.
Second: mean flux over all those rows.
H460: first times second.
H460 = 65.9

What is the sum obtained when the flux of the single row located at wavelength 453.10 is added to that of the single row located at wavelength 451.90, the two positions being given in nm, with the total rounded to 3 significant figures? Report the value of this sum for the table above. 12.6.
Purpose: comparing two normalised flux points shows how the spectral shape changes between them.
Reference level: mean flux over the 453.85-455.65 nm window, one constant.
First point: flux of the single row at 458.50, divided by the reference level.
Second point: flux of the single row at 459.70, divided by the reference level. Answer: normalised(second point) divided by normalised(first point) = 1.10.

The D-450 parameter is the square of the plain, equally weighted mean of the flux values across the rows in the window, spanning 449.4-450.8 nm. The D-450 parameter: 63.7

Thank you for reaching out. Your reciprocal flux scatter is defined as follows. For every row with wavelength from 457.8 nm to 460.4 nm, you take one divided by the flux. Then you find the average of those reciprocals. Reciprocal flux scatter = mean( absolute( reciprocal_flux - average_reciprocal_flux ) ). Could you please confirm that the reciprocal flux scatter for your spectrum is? 0.0048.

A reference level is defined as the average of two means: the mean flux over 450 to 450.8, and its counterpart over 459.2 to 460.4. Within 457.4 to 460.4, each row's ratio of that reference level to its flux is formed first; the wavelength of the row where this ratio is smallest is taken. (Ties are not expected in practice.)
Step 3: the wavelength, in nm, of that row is 459.70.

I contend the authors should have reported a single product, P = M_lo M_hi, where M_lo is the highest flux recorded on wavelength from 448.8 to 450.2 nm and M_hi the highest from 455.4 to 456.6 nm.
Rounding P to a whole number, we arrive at 63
